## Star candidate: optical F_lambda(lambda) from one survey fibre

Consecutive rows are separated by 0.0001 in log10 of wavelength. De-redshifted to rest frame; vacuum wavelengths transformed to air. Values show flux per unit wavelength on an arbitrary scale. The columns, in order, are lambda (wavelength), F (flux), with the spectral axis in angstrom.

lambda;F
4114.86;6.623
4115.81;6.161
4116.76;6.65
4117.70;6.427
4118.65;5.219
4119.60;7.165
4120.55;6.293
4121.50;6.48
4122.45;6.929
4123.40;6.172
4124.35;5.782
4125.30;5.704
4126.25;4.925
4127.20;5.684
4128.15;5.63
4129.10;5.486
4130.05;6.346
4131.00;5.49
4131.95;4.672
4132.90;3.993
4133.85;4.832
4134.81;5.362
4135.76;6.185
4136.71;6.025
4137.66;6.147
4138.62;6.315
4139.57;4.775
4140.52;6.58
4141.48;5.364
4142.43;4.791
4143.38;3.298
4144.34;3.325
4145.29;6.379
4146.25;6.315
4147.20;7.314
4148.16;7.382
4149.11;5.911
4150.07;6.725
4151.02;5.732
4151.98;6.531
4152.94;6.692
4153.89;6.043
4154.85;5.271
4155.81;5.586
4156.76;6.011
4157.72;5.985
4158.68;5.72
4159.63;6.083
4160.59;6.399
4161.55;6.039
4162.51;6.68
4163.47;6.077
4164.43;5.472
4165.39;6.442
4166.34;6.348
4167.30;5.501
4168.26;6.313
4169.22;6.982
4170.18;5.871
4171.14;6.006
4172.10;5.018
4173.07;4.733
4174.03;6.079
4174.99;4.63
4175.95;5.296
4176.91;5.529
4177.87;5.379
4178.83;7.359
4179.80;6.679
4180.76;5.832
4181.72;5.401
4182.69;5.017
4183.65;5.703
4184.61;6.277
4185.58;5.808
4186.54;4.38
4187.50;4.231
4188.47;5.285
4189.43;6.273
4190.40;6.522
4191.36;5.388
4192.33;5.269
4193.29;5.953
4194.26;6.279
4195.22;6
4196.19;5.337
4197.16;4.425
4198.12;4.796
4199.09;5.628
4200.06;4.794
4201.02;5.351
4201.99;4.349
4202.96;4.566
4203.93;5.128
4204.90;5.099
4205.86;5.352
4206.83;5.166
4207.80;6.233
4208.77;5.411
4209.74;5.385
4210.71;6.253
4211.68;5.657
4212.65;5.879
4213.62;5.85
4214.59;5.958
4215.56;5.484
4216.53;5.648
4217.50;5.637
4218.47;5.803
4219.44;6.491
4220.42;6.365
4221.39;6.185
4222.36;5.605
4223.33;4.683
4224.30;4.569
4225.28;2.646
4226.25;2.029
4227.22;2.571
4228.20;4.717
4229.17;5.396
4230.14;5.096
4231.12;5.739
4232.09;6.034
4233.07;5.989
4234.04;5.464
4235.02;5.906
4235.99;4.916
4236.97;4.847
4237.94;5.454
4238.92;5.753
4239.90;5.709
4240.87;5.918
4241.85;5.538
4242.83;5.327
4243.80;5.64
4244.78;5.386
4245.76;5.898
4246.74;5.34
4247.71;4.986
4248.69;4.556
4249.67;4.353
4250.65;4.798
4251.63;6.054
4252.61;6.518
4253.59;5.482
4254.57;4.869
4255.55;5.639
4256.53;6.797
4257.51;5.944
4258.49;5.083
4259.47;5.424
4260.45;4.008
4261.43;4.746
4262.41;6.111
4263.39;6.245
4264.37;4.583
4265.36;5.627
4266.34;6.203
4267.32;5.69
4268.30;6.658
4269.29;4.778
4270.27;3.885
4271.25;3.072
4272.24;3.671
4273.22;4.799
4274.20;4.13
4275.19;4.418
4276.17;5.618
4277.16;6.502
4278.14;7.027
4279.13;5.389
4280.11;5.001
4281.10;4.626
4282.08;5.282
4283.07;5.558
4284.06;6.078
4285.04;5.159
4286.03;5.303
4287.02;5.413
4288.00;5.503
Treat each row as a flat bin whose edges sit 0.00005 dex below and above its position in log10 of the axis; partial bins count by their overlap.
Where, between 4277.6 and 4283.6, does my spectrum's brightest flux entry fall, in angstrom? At 4278.14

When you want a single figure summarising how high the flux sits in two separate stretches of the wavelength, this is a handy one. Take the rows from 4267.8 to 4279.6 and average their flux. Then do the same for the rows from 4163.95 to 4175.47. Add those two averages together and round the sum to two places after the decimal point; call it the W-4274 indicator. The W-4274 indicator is 10.78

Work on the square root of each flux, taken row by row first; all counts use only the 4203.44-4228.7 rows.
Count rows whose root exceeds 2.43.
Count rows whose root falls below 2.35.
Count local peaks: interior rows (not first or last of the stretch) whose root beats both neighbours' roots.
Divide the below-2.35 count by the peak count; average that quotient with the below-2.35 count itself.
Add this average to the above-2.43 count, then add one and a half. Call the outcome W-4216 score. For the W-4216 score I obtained 14.9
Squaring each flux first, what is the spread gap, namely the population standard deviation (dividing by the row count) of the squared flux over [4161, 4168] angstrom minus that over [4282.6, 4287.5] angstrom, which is 1.6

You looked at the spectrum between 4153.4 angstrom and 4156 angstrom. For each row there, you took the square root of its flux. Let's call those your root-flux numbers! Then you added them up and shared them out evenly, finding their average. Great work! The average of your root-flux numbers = 2.37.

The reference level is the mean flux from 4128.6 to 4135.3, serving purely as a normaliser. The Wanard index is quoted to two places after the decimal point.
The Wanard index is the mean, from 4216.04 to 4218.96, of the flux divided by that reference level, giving 1.10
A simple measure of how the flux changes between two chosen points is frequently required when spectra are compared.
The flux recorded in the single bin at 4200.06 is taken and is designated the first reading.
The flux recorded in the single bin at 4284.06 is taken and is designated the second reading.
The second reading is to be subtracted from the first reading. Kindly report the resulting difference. -1.3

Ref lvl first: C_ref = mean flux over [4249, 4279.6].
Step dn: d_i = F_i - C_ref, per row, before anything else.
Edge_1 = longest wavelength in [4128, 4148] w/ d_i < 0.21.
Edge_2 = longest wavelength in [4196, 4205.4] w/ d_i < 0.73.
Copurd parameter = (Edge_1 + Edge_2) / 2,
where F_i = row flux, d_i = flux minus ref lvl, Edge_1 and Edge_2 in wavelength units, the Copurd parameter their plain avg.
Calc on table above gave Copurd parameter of 4174.6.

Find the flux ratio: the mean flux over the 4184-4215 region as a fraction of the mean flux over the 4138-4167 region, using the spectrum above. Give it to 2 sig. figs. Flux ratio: 0.92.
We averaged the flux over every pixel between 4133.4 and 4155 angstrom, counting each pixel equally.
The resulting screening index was 5.8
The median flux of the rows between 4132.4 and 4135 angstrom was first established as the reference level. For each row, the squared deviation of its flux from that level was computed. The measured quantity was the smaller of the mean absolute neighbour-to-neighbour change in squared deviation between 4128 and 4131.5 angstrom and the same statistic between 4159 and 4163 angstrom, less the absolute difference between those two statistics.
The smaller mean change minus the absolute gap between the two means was 1.3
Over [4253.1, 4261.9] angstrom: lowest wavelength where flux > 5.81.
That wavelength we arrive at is 4256.53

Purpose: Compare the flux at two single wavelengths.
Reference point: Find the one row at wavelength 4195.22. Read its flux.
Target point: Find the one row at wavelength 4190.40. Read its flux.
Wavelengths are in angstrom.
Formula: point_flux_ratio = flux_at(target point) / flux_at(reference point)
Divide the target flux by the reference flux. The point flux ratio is 1.09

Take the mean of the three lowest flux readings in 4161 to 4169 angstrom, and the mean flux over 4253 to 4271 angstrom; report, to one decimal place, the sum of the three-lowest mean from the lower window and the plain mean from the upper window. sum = 11.1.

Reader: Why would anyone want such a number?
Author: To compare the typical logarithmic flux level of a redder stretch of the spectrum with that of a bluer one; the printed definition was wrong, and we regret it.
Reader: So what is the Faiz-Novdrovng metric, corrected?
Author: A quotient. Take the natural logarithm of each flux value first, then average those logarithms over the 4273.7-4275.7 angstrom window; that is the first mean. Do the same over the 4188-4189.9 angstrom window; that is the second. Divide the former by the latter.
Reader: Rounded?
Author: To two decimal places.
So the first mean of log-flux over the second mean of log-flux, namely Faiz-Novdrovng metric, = 0.83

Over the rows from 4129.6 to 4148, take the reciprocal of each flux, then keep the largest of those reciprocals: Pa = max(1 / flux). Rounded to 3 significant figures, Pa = 0.303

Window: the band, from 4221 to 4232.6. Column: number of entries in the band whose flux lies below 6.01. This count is 10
